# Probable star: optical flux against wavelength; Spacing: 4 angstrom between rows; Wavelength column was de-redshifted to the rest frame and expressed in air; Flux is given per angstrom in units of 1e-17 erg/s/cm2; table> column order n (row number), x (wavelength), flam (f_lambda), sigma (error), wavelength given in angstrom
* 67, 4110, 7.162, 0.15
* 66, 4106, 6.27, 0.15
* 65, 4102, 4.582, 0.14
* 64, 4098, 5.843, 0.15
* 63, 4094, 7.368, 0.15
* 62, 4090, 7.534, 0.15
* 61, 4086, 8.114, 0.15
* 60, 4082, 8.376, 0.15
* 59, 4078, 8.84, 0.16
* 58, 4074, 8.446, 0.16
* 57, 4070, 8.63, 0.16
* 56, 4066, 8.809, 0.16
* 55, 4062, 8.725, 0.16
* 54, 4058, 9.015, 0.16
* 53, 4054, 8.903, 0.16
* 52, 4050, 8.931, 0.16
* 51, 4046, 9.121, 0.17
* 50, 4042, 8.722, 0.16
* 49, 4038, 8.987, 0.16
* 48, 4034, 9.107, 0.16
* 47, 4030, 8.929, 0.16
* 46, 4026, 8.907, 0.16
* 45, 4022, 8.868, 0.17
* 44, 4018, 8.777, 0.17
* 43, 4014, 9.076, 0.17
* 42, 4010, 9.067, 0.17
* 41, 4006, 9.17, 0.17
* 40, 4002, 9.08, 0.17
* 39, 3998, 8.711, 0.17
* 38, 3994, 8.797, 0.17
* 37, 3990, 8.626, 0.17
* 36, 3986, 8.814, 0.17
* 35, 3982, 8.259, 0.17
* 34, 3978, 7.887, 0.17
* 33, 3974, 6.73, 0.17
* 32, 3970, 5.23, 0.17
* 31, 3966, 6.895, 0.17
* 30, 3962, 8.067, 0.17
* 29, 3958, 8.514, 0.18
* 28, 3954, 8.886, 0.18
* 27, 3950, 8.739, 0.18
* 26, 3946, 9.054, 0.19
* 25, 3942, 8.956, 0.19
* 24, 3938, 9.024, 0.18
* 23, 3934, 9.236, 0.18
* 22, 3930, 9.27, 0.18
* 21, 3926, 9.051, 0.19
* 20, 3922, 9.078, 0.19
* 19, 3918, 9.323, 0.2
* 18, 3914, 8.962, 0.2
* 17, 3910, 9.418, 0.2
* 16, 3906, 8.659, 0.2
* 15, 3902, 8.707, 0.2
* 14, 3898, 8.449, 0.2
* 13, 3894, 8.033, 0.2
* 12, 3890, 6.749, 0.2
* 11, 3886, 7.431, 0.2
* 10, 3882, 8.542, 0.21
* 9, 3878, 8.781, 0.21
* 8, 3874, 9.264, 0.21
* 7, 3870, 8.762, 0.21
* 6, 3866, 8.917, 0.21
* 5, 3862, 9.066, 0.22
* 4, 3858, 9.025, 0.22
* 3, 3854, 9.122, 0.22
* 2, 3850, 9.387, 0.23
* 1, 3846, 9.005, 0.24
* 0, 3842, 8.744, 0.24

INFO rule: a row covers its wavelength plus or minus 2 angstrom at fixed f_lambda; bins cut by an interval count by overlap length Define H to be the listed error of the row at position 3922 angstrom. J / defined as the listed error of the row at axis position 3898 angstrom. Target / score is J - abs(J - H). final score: 0.190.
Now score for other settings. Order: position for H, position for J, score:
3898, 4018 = 0.140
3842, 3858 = 0.200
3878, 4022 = 0.130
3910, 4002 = 0.140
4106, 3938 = 0.150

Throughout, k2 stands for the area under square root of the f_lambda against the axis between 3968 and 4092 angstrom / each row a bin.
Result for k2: 362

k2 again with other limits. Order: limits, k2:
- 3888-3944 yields 166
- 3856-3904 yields 140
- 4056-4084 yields 83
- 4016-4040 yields 72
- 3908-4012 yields 304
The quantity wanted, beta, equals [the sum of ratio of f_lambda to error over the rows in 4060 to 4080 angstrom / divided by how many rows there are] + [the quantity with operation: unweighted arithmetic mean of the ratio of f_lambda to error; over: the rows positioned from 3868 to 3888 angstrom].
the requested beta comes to 95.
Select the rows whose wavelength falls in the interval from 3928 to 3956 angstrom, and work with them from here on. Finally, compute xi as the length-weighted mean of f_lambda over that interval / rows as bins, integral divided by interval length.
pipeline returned 9.02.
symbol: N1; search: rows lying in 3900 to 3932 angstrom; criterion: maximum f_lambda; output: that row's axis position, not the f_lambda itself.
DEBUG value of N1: 3910 angstrom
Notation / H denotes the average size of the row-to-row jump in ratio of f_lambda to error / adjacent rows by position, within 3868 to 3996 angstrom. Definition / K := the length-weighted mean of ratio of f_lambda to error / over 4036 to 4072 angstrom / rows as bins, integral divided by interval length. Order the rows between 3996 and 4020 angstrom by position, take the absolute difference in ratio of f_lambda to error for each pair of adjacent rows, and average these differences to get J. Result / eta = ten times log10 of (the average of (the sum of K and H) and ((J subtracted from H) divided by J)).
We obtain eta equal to 14.7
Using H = 2.7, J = 1.02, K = 55.1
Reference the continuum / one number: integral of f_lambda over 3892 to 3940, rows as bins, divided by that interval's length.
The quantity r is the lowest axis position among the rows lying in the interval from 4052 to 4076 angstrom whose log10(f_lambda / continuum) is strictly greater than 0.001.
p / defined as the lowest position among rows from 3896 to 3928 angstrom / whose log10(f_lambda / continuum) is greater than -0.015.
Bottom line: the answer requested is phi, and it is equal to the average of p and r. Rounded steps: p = 3902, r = 4058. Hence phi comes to 3980 angstrom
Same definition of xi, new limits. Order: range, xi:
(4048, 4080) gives 8.79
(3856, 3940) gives 8.75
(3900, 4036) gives 8.64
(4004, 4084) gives 8.87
